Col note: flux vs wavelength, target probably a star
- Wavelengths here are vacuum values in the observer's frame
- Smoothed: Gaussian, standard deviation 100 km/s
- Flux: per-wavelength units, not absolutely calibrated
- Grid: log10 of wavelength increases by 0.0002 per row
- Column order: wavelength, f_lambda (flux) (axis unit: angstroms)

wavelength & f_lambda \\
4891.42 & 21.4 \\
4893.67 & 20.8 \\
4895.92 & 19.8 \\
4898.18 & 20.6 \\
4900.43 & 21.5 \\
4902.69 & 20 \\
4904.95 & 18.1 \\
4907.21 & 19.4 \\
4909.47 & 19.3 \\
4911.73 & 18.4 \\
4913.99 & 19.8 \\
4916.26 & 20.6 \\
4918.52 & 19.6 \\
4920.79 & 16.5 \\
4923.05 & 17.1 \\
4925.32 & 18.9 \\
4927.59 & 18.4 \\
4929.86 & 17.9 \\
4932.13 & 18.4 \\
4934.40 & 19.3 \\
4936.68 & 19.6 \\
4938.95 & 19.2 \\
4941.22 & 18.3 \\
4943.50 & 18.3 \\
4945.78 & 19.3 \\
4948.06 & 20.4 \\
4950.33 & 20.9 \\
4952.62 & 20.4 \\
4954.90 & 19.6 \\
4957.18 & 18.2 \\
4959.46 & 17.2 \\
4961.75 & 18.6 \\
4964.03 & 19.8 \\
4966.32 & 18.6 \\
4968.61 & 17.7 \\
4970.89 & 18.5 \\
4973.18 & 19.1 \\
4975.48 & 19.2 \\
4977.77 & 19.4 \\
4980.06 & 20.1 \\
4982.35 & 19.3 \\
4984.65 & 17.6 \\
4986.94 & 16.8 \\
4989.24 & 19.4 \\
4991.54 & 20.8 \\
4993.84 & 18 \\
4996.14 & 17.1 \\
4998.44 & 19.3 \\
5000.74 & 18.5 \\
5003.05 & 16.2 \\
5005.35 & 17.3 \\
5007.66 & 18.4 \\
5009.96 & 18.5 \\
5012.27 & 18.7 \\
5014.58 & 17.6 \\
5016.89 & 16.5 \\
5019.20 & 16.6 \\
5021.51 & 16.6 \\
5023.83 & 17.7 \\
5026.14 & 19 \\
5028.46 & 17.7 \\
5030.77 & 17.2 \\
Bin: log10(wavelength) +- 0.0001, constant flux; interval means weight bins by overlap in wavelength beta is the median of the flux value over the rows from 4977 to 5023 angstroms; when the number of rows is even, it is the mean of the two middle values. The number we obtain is 18.2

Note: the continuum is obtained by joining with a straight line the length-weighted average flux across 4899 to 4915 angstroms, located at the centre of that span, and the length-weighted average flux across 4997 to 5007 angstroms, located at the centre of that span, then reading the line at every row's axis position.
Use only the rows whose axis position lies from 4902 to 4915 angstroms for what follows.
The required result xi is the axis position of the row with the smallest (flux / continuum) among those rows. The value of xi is 4904.95 angstroms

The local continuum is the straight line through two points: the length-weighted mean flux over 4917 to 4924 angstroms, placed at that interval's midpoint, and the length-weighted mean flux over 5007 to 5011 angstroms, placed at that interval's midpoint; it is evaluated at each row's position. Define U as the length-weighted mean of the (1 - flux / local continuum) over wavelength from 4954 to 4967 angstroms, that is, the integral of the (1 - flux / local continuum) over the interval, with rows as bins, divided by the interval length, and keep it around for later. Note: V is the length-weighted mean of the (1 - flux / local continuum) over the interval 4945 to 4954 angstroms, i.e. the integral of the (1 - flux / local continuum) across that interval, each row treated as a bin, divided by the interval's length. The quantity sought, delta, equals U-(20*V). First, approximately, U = -0.03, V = -0.12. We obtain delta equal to 2.4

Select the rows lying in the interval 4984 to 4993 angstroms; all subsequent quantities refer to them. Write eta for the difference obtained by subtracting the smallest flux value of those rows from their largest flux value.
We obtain 4.0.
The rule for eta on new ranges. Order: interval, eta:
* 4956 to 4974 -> 2.6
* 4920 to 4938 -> 3.1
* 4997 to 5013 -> 3.1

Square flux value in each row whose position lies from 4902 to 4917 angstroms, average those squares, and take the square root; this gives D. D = 19.4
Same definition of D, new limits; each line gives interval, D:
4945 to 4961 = 19.5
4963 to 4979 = 18.9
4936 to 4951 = 19.4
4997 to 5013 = 18.2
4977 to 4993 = 19.1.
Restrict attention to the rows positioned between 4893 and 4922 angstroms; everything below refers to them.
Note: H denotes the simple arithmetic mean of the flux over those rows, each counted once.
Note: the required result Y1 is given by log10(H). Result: 1.29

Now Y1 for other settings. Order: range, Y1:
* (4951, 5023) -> 1.26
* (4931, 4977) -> 1.28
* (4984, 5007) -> 1.26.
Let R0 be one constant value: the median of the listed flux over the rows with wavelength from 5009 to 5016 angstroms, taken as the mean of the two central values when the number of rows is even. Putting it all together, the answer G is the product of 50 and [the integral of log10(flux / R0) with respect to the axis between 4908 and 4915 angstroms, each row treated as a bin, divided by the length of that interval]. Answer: 0.76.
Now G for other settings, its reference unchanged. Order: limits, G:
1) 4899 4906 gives 1.55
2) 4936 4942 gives 0.61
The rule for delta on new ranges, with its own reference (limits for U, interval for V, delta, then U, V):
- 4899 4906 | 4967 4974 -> 0.1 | -0.12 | -0.01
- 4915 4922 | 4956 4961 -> -0.5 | -0.05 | 0.02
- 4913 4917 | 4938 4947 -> 0.7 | -0.13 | -0.04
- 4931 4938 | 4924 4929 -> 0.6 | -0.06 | -0.03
